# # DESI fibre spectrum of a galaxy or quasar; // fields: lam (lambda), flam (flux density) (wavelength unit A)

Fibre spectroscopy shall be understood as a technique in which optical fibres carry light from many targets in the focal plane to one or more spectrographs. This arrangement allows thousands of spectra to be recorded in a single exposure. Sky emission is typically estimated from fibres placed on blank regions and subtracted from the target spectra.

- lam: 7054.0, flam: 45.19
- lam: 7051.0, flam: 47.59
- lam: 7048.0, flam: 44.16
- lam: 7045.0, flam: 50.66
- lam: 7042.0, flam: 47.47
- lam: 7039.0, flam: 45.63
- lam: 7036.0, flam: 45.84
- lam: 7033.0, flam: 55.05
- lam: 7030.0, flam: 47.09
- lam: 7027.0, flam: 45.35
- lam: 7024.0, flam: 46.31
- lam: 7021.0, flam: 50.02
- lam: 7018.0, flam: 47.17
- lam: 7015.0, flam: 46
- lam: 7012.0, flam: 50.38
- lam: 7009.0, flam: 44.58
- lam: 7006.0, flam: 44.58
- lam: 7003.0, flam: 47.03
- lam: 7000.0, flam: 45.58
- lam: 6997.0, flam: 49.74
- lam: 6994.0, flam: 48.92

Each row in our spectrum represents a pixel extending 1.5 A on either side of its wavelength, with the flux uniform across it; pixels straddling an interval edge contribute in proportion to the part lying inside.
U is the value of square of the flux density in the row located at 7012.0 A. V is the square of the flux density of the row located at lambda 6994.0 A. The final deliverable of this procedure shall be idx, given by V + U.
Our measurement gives 4931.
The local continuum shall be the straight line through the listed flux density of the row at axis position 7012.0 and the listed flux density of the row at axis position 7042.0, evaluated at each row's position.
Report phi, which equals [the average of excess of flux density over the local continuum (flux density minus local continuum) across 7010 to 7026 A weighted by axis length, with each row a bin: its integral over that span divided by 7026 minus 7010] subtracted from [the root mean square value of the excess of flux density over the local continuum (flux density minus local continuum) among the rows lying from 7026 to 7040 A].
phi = 6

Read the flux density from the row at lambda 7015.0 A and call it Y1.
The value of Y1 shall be 46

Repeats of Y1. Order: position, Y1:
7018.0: 47.17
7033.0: 55.05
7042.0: 47.47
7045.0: 50.66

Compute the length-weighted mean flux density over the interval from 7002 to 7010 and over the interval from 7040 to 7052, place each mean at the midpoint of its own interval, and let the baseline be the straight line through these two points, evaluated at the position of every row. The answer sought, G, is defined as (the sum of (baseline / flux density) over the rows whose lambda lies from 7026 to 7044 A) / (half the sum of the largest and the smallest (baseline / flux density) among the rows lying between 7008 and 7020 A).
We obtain 6.1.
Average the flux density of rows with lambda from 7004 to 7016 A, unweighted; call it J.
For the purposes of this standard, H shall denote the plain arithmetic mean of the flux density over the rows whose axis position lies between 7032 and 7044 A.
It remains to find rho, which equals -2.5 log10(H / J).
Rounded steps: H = 48.5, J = 46.4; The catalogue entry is -0.048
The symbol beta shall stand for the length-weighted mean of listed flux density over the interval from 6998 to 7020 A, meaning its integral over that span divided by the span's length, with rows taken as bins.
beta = 46.6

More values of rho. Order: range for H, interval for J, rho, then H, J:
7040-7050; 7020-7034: 0.030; 47.4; 48.8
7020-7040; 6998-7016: -0.035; 47.9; 46.4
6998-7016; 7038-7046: 0.036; 46.4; 47.9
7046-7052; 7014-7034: 0.052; 45.9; 48.1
